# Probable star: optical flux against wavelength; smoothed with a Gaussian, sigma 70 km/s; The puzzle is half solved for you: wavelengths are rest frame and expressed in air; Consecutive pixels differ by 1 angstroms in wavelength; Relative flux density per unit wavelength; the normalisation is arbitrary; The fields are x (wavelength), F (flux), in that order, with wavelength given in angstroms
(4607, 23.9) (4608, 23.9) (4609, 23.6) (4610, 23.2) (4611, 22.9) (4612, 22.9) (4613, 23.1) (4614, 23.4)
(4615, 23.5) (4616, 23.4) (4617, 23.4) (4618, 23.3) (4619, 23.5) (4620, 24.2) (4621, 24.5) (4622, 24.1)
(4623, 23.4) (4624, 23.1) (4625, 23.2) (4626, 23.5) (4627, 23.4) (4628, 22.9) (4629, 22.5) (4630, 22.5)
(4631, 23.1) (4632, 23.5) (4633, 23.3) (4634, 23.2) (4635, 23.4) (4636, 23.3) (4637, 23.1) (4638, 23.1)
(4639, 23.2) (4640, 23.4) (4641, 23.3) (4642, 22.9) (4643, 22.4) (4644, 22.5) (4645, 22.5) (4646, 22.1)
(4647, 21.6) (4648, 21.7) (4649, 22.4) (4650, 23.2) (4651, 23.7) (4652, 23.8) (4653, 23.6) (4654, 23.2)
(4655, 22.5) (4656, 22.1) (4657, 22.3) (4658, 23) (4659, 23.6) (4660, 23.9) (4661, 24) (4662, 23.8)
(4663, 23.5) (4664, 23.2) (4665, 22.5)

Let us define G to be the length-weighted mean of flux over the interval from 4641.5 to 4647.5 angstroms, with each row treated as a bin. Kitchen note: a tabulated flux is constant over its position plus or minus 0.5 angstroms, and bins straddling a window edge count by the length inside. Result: 22.3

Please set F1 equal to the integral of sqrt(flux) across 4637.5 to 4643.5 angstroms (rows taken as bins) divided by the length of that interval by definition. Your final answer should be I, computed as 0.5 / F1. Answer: 0.104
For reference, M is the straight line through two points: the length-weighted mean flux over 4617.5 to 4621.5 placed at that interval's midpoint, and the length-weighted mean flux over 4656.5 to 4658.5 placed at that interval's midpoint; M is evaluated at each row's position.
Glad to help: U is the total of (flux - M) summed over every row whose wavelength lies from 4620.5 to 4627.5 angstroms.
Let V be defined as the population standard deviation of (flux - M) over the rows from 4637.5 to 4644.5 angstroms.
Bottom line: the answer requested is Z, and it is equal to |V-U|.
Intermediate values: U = -0.9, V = 0.31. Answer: 1.2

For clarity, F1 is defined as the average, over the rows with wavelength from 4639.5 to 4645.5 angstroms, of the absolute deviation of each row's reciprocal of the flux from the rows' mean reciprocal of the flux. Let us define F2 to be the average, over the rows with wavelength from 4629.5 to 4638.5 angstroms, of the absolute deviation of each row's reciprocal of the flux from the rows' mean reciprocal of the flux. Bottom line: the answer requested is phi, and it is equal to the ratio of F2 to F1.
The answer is 0.52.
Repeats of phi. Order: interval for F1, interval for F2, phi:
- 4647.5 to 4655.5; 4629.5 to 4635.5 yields 0.39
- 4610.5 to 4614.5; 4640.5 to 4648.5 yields 2.65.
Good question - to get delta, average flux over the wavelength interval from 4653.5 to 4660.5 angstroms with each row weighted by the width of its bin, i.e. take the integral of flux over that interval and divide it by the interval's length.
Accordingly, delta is 22.9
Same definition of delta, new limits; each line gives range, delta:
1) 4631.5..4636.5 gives 23.3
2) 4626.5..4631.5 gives 22.9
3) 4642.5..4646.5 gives 22.4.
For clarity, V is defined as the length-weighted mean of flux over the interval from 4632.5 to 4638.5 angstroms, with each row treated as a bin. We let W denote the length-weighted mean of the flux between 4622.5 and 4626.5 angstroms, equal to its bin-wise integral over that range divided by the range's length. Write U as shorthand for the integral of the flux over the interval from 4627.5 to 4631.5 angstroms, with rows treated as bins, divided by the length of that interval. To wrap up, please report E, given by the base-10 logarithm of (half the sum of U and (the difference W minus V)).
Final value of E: 1.06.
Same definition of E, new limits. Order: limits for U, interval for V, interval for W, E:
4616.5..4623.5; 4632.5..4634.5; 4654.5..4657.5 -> 1.06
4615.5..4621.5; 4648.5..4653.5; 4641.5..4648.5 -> 1.05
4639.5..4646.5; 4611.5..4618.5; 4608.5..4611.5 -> 1.05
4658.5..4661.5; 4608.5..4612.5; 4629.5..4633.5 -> 1.08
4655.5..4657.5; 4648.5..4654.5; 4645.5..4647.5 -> 1.02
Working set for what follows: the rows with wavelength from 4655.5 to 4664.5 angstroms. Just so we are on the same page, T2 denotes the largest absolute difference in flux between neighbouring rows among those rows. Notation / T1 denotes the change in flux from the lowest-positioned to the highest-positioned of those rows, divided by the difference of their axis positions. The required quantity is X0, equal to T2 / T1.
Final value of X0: 5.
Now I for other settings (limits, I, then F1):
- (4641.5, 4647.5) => 0.106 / 4.73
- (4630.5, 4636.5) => 0.104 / 4.83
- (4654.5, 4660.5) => 0.104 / 4.78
